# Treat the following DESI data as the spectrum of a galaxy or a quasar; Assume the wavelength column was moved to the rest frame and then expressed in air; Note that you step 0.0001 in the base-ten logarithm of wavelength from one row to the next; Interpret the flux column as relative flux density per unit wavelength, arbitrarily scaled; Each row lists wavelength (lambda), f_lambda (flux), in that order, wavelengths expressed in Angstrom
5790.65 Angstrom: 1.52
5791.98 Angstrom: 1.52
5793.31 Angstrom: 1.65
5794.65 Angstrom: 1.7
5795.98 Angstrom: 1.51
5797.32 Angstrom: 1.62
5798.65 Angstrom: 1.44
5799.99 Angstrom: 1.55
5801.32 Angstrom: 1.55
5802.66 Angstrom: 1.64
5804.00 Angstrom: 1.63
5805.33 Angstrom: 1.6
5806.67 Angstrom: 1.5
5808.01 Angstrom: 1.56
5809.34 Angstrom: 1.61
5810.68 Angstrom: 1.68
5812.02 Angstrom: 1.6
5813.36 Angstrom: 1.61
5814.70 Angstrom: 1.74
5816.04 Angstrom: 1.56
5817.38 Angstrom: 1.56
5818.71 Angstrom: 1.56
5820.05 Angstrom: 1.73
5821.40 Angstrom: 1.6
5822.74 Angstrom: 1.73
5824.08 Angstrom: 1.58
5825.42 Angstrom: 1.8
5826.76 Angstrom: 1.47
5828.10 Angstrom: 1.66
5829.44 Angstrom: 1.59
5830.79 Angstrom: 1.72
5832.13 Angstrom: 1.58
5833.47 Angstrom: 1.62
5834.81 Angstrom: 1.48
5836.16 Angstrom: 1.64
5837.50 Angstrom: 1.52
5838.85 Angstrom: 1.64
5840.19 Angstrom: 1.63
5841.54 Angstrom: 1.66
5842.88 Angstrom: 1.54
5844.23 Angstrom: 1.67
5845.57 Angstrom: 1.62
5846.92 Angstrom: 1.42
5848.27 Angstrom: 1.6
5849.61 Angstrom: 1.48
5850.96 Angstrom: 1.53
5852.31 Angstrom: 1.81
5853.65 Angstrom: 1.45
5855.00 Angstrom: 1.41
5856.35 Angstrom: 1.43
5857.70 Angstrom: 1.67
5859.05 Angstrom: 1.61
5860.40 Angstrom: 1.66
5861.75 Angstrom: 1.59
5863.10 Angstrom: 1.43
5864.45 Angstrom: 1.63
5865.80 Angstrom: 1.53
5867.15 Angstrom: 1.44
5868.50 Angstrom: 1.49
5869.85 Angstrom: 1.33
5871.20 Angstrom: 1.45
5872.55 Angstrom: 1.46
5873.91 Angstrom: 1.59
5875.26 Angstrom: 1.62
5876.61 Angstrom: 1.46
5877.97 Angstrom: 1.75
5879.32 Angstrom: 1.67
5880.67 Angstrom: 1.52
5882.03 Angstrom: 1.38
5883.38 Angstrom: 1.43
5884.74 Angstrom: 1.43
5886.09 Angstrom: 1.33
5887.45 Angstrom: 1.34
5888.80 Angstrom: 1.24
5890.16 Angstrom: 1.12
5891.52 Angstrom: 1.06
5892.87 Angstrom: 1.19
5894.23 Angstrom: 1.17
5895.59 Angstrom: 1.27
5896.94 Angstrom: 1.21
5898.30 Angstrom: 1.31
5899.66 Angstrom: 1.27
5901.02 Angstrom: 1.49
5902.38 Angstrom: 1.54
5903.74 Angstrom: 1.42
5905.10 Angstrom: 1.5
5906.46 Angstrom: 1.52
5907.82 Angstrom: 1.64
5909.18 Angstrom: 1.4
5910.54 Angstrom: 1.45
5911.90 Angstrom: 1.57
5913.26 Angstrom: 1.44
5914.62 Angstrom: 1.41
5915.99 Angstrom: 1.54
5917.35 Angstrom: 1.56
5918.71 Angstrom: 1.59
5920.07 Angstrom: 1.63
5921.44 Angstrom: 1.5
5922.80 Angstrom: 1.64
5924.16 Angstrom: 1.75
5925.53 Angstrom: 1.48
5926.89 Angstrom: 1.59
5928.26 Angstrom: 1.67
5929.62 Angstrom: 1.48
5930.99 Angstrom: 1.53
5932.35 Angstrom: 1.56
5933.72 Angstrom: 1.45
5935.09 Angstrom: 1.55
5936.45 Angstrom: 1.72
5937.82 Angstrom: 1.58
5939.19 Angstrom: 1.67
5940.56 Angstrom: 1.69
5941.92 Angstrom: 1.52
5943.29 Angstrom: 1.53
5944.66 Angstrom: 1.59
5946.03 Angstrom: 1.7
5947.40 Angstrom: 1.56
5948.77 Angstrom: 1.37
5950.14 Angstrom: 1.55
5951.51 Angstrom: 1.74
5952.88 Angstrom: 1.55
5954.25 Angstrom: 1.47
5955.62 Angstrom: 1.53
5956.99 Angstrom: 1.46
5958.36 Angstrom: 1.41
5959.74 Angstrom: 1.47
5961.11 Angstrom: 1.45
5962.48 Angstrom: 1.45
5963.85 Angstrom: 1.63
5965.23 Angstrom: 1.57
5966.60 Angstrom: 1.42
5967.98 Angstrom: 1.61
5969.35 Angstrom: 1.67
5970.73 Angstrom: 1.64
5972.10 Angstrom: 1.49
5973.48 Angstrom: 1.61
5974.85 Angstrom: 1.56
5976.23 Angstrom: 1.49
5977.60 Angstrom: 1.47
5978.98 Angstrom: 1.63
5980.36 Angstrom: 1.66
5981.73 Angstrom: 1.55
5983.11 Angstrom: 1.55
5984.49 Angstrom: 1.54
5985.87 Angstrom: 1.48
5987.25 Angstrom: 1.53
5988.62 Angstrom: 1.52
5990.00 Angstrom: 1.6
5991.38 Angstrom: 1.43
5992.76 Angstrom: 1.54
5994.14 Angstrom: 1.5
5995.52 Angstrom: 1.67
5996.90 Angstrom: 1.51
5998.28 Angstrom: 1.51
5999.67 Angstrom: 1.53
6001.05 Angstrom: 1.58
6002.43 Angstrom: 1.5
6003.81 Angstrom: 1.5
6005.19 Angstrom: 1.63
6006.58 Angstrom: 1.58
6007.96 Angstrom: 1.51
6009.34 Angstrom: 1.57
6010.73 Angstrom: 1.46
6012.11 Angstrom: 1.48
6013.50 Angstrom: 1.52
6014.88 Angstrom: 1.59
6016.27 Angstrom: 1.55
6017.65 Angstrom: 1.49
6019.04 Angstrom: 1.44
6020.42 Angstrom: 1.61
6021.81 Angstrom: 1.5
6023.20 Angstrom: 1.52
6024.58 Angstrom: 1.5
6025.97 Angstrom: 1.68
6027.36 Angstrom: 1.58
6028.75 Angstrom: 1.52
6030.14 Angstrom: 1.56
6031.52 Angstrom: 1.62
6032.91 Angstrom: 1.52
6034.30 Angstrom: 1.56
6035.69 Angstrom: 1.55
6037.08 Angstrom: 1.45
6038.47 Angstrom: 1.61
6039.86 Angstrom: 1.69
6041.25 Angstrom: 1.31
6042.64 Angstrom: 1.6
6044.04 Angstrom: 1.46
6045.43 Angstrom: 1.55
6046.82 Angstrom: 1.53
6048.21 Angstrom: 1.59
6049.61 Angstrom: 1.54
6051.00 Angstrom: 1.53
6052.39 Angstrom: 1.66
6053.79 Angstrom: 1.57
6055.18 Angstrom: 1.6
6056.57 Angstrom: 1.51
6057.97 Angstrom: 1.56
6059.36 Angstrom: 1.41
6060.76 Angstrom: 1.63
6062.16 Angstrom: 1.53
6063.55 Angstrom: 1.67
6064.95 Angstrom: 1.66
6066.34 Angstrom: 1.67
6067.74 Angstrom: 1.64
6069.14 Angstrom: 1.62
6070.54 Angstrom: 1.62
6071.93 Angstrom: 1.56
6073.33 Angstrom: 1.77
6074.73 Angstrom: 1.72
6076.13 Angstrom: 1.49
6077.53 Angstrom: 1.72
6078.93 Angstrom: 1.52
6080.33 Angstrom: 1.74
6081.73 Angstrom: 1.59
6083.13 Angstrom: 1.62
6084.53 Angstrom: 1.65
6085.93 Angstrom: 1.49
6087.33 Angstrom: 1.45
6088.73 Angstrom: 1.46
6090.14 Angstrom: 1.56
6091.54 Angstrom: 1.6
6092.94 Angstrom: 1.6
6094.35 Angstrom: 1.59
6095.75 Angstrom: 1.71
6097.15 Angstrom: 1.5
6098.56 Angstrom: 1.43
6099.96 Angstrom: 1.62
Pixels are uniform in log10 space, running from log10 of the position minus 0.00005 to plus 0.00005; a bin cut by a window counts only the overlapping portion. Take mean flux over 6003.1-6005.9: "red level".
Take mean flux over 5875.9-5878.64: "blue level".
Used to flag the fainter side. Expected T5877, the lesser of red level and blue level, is 1.56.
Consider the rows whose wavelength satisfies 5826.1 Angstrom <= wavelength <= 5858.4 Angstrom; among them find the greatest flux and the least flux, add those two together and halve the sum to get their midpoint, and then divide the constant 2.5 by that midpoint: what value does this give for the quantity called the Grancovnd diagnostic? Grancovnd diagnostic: 1.55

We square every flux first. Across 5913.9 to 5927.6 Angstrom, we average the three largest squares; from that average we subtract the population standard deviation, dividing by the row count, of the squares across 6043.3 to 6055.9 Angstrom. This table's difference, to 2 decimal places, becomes 2.64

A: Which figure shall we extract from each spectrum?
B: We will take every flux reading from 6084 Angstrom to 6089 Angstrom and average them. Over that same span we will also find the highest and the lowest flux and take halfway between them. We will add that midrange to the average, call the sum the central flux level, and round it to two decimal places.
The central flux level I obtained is 3.06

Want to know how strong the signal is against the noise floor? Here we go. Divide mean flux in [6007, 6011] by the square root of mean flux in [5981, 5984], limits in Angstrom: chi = 1.22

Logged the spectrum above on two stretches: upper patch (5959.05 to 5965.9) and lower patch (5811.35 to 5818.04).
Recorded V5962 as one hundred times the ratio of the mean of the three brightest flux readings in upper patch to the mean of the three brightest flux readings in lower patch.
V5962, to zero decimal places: 94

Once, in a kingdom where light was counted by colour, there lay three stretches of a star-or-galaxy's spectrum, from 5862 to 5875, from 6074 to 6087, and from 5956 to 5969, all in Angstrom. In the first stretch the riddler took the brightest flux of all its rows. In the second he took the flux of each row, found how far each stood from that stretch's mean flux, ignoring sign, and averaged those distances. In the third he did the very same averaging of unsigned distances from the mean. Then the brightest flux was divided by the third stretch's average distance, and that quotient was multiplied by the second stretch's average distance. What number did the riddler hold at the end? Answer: 1.9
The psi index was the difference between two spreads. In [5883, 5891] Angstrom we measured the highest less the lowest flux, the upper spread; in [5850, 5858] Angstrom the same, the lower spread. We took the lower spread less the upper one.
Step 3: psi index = 0.09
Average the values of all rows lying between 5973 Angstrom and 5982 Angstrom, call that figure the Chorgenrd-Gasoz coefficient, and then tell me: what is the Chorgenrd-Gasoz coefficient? 1.57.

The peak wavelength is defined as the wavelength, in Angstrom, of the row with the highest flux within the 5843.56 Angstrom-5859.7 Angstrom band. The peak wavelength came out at 5852.31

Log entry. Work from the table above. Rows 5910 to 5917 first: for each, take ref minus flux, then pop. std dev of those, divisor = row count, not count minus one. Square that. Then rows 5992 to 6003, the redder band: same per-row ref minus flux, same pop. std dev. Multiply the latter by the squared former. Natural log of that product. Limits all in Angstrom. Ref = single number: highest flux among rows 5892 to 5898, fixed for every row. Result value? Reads -8.48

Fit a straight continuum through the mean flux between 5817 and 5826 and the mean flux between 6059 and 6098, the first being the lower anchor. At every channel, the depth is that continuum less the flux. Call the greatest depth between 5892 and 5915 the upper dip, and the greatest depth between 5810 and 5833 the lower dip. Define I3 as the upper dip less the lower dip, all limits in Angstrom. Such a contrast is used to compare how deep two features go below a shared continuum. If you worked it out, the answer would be 0.3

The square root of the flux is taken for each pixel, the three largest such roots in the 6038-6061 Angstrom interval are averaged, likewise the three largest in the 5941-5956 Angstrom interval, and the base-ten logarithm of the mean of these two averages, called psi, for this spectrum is 0.111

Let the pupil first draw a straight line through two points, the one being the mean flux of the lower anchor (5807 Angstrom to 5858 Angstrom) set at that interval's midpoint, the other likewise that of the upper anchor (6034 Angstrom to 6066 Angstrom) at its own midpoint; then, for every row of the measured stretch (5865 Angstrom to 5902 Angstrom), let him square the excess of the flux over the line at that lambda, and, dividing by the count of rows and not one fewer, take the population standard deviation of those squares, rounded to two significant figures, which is 0.072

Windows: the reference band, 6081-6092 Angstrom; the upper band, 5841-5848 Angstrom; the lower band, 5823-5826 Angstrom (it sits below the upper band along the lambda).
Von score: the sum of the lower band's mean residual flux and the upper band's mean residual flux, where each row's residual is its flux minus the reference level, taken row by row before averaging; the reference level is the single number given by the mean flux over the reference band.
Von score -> 0.17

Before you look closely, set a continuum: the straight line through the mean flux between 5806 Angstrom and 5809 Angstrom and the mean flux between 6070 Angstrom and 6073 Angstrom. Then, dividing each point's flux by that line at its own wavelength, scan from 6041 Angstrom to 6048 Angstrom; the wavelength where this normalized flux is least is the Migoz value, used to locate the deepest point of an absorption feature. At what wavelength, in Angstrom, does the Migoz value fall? 6041.25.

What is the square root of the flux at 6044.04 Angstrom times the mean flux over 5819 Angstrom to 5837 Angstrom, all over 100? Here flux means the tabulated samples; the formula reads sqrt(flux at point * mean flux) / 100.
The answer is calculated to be 0.0154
